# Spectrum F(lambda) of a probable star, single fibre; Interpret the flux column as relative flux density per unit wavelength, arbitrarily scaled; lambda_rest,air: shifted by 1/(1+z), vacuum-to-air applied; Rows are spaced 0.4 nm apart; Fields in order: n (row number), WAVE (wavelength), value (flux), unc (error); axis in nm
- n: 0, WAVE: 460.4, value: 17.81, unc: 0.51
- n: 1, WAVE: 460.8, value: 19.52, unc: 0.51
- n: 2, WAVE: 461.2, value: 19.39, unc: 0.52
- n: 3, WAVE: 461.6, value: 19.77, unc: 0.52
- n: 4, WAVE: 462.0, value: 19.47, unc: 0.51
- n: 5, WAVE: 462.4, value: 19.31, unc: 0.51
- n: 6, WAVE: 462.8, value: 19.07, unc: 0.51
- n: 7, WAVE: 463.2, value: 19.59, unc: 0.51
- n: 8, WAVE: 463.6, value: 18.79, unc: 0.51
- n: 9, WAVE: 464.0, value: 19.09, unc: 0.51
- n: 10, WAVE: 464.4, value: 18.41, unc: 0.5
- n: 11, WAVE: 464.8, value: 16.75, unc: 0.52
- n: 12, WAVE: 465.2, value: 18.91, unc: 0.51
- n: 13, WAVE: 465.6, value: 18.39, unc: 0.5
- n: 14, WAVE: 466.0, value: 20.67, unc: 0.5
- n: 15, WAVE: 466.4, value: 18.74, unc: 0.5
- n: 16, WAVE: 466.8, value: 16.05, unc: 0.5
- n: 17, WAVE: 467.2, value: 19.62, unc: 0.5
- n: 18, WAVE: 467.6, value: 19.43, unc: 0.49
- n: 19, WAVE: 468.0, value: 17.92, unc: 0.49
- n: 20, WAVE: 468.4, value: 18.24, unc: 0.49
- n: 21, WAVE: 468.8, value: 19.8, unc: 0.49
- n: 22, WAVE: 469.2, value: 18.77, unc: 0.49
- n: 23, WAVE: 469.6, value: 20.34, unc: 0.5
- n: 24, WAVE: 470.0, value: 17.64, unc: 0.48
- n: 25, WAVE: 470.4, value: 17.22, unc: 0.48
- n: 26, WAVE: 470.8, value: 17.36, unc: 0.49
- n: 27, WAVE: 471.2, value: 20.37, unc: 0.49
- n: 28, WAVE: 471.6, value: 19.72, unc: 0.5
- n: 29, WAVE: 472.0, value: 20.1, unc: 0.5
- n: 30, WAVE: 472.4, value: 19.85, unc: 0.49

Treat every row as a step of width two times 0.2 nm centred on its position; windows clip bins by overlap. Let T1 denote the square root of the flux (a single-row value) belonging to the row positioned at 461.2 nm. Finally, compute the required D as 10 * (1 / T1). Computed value 2.271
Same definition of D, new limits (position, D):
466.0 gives 2.200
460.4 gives 2.370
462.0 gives 2.266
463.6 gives 2.307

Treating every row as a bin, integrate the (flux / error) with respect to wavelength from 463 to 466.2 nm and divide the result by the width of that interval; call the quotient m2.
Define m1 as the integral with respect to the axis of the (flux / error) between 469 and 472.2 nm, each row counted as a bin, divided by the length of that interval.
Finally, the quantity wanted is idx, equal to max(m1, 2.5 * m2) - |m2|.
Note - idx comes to 55.7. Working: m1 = 38.5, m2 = 37.1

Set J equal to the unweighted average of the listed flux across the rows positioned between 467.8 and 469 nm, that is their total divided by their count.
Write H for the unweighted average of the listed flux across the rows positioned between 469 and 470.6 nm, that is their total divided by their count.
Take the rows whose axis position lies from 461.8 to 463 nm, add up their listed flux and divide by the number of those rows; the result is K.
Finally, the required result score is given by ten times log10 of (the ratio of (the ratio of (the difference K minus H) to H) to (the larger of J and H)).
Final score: -26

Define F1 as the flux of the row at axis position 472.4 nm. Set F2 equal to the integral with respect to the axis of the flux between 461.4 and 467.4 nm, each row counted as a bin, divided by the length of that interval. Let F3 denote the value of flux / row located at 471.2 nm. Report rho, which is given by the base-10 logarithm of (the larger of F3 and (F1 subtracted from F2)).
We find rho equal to 1.31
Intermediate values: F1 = 19.85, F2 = 18.8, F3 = 20.37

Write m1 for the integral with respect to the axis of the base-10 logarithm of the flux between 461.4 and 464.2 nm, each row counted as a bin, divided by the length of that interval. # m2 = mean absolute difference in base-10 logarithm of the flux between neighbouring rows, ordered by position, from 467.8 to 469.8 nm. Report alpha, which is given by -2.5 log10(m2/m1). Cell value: 4.26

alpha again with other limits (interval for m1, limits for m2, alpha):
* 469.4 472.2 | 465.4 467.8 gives 3.51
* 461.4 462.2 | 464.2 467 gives 3.66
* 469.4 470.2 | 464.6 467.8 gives 3.63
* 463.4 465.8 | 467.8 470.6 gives 4.10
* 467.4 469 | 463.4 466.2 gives 4.08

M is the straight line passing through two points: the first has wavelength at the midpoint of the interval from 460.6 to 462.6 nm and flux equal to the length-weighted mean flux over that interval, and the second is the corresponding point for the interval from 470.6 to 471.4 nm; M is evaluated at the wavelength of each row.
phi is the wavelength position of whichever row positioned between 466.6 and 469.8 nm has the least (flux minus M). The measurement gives 466.8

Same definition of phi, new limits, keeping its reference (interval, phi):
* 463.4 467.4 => 466.8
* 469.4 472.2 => 470.4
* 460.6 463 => 462.8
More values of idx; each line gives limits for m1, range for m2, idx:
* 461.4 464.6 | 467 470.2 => 57.9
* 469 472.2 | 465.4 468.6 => 56.3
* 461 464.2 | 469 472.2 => 57.8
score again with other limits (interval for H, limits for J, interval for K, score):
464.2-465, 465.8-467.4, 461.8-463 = -23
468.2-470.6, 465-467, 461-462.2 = -26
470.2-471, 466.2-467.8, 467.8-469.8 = -23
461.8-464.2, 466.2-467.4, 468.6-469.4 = -38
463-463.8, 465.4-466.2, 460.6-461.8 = -30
